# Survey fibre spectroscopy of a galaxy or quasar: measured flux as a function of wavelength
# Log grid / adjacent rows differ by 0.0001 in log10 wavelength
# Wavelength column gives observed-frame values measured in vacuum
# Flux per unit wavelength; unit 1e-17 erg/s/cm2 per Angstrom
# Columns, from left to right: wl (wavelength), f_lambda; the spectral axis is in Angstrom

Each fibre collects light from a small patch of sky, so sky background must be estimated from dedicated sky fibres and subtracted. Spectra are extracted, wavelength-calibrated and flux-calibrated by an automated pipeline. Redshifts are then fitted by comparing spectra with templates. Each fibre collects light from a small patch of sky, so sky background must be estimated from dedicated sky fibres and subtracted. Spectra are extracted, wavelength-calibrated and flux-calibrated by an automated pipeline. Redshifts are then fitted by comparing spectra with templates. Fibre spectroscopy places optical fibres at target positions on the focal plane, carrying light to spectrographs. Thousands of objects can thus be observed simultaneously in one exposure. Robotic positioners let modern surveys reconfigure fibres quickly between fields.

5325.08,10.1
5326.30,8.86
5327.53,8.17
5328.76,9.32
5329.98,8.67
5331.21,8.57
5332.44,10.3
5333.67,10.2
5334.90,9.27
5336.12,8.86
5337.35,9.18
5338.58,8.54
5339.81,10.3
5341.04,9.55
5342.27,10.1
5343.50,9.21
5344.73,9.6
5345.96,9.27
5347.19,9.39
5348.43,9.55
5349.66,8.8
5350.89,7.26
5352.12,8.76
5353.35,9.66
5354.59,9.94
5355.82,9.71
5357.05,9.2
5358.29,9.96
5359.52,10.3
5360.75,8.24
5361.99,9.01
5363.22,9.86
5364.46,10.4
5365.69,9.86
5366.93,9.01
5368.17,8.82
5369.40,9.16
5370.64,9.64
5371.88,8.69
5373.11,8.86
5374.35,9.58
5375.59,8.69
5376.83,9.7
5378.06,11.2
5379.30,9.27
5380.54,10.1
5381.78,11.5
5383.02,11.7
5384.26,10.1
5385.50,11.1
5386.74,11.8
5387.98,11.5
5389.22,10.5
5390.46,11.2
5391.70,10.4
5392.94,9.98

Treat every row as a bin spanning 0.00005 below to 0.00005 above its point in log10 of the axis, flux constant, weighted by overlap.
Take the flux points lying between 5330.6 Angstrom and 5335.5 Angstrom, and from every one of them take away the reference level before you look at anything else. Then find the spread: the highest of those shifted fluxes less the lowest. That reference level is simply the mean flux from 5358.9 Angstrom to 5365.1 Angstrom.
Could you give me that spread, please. 1.7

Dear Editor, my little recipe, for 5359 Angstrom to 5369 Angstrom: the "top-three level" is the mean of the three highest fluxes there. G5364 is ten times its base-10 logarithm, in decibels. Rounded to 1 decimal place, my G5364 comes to 10.1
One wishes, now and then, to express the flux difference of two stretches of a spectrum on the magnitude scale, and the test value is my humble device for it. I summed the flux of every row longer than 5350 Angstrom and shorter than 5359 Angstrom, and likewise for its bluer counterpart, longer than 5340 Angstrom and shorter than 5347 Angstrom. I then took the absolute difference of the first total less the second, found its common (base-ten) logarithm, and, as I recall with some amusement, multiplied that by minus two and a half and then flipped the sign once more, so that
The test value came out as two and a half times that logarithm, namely 3.1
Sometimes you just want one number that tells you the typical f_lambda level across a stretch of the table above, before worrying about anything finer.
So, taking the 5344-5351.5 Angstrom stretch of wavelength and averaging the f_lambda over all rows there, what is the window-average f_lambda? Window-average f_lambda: 9.0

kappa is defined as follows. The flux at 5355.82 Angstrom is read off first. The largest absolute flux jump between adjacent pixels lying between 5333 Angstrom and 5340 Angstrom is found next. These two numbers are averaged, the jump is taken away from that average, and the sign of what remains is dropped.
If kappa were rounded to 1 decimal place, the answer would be 4.0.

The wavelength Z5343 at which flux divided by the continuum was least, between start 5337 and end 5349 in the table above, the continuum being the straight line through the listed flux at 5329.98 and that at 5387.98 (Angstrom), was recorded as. 5338.58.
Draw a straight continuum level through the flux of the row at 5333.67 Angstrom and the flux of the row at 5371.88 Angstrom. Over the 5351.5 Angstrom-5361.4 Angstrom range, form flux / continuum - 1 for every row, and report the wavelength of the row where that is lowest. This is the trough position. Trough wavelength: 5360.75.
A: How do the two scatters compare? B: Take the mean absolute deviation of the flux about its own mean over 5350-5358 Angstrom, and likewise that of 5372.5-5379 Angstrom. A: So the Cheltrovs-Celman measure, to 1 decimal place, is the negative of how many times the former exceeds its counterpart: -1.1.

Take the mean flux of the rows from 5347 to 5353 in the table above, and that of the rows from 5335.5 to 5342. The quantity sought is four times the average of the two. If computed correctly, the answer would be 36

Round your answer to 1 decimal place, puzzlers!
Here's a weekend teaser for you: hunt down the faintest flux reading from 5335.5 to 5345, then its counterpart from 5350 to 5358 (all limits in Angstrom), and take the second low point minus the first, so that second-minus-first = -1.3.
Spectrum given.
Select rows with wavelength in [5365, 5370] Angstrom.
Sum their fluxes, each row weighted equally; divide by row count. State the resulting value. 9.2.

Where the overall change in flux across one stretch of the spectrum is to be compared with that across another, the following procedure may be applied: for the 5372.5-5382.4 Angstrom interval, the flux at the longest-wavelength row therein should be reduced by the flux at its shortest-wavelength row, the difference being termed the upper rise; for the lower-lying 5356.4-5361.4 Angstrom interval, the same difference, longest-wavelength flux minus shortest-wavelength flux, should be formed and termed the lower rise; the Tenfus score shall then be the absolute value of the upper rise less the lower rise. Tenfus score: 3.6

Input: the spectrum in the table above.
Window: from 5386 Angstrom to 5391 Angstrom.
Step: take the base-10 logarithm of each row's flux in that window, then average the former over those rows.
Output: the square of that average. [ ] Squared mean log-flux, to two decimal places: 1.10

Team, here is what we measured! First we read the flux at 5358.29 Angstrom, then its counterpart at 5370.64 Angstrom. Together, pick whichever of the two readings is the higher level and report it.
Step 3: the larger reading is 10.0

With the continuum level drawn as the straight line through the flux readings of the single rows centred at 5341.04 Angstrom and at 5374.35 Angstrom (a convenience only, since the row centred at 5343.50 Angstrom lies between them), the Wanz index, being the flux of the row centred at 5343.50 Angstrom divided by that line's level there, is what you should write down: 0.96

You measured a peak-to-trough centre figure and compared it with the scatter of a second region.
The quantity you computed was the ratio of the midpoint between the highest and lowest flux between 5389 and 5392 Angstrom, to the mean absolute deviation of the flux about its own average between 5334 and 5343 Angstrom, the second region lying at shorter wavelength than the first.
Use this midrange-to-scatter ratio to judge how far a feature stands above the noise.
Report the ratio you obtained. 22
